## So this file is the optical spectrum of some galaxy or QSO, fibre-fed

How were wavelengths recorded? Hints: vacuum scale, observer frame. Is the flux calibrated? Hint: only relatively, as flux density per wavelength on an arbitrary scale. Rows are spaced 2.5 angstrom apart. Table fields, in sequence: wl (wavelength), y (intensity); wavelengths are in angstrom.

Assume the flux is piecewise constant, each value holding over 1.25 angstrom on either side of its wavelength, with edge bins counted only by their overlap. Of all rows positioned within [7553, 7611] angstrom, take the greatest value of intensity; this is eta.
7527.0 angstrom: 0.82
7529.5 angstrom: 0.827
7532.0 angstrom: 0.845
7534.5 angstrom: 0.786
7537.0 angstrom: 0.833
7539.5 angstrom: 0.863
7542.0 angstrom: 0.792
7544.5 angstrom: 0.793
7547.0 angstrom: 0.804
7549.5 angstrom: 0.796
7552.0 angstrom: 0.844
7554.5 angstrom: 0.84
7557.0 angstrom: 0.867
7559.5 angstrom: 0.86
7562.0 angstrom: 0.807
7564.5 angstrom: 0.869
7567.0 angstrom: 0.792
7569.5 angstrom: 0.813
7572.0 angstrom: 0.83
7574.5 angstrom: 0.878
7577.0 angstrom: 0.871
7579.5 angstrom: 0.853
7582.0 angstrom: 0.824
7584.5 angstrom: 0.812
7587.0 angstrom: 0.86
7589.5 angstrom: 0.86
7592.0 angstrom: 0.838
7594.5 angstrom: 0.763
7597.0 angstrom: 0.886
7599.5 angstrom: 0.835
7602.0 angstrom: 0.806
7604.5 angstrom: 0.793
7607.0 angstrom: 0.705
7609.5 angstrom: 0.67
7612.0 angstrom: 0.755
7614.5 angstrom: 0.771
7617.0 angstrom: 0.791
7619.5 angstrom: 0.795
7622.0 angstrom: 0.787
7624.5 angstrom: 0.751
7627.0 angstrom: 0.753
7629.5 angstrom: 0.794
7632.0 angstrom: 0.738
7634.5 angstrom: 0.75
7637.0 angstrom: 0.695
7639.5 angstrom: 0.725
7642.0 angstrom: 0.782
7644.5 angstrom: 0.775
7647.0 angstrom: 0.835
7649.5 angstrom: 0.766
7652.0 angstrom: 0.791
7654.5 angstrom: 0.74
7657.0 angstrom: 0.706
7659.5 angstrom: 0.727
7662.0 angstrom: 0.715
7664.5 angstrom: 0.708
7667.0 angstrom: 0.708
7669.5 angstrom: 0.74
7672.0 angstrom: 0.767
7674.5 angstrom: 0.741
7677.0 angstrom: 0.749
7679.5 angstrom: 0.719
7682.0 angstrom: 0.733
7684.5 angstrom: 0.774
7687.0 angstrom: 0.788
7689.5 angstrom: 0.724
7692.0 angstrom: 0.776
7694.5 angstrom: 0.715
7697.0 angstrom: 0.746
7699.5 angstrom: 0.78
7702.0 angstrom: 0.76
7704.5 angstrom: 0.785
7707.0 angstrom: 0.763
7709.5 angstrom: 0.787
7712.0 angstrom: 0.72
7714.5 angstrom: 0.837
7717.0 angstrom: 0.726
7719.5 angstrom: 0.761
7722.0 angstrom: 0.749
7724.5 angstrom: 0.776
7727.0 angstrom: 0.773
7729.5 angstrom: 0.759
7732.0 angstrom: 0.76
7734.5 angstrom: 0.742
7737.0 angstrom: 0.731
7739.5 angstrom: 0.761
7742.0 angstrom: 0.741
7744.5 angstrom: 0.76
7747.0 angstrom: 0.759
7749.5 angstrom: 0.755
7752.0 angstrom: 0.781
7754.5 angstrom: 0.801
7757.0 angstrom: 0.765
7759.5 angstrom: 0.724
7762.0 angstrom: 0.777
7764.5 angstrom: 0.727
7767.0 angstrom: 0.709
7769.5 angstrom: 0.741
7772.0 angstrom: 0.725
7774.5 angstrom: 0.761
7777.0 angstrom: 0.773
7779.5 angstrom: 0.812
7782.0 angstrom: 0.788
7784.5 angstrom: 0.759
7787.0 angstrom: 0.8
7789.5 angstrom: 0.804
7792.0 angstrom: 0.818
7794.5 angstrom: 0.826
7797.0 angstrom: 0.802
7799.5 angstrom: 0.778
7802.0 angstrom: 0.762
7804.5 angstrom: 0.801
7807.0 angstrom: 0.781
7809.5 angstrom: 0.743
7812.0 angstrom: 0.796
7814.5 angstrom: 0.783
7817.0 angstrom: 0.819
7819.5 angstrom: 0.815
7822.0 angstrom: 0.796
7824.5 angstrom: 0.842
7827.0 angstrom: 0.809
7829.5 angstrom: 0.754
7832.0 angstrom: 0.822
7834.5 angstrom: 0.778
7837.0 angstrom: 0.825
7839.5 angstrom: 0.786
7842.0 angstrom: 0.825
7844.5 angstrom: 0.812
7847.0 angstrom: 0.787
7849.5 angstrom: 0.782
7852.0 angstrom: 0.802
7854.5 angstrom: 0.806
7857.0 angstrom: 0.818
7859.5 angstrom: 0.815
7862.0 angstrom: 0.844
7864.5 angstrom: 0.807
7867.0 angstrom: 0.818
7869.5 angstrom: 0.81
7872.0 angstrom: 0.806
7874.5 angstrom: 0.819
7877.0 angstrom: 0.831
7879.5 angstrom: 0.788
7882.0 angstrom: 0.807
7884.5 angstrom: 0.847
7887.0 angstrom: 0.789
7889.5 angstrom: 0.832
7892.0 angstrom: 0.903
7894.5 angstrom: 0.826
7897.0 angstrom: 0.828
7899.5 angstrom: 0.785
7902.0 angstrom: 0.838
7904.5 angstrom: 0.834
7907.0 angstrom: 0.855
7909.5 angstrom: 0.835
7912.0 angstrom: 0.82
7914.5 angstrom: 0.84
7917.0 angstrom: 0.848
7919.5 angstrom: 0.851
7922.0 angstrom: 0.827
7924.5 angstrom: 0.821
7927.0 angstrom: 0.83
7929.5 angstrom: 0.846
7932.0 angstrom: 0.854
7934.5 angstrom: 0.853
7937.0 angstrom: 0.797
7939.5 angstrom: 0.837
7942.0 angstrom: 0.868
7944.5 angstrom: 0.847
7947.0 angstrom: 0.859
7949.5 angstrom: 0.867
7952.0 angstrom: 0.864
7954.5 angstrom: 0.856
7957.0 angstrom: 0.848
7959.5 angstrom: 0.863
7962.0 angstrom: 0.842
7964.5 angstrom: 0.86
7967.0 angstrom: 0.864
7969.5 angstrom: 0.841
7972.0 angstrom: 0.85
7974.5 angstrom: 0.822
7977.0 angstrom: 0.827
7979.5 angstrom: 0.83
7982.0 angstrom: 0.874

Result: 0.886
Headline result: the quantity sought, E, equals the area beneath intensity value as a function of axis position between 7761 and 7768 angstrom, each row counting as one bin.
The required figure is 5.16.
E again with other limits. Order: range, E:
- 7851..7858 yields 5.66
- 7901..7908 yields 5.89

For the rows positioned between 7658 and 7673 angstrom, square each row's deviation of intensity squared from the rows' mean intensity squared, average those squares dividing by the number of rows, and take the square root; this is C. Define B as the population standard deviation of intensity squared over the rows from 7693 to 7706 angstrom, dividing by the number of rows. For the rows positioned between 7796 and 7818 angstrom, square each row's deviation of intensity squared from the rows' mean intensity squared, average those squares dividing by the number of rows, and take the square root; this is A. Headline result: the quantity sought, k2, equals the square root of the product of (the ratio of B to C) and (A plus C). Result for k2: 0.28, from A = 0.034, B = 0.038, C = 0.031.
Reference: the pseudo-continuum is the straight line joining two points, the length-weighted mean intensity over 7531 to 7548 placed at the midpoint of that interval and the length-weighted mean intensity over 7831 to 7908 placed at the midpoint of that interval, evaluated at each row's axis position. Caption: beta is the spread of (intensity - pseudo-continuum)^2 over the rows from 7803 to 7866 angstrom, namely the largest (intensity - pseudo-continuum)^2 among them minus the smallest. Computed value 0.005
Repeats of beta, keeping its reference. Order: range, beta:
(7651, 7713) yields 0.012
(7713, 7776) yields 0.011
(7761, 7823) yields 0.012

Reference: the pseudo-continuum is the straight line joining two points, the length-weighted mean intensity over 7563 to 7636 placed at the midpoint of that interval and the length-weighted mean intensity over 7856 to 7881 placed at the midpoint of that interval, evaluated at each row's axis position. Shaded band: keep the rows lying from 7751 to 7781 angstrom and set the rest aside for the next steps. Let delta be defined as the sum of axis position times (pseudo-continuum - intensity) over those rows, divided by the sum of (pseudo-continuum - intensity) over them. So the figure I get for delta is 7765.9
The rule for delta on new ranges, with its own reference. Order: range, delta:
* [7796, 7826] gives 7804.9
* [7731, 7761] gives 7744.9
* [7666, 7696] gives 7680.1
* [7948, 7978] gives 7960.1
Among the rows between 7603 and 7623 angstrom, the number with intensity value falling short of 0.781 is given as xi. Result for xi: 4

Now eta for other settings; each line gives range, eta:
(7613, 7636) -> 0.795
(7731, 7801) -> 0.826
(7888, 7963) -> 0.903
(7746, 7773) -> 0.801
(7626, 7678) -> 0.835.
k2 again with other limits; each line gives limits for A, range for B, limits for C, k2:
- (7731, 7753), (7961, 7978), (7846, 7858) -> 0.22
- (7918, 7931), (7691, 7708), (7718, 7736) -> 0.27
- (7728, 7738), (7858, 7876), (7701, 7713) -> 0.17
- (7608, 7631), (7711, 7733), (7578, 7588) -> 0.36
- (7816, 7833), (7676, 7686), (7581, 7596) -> 0.23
